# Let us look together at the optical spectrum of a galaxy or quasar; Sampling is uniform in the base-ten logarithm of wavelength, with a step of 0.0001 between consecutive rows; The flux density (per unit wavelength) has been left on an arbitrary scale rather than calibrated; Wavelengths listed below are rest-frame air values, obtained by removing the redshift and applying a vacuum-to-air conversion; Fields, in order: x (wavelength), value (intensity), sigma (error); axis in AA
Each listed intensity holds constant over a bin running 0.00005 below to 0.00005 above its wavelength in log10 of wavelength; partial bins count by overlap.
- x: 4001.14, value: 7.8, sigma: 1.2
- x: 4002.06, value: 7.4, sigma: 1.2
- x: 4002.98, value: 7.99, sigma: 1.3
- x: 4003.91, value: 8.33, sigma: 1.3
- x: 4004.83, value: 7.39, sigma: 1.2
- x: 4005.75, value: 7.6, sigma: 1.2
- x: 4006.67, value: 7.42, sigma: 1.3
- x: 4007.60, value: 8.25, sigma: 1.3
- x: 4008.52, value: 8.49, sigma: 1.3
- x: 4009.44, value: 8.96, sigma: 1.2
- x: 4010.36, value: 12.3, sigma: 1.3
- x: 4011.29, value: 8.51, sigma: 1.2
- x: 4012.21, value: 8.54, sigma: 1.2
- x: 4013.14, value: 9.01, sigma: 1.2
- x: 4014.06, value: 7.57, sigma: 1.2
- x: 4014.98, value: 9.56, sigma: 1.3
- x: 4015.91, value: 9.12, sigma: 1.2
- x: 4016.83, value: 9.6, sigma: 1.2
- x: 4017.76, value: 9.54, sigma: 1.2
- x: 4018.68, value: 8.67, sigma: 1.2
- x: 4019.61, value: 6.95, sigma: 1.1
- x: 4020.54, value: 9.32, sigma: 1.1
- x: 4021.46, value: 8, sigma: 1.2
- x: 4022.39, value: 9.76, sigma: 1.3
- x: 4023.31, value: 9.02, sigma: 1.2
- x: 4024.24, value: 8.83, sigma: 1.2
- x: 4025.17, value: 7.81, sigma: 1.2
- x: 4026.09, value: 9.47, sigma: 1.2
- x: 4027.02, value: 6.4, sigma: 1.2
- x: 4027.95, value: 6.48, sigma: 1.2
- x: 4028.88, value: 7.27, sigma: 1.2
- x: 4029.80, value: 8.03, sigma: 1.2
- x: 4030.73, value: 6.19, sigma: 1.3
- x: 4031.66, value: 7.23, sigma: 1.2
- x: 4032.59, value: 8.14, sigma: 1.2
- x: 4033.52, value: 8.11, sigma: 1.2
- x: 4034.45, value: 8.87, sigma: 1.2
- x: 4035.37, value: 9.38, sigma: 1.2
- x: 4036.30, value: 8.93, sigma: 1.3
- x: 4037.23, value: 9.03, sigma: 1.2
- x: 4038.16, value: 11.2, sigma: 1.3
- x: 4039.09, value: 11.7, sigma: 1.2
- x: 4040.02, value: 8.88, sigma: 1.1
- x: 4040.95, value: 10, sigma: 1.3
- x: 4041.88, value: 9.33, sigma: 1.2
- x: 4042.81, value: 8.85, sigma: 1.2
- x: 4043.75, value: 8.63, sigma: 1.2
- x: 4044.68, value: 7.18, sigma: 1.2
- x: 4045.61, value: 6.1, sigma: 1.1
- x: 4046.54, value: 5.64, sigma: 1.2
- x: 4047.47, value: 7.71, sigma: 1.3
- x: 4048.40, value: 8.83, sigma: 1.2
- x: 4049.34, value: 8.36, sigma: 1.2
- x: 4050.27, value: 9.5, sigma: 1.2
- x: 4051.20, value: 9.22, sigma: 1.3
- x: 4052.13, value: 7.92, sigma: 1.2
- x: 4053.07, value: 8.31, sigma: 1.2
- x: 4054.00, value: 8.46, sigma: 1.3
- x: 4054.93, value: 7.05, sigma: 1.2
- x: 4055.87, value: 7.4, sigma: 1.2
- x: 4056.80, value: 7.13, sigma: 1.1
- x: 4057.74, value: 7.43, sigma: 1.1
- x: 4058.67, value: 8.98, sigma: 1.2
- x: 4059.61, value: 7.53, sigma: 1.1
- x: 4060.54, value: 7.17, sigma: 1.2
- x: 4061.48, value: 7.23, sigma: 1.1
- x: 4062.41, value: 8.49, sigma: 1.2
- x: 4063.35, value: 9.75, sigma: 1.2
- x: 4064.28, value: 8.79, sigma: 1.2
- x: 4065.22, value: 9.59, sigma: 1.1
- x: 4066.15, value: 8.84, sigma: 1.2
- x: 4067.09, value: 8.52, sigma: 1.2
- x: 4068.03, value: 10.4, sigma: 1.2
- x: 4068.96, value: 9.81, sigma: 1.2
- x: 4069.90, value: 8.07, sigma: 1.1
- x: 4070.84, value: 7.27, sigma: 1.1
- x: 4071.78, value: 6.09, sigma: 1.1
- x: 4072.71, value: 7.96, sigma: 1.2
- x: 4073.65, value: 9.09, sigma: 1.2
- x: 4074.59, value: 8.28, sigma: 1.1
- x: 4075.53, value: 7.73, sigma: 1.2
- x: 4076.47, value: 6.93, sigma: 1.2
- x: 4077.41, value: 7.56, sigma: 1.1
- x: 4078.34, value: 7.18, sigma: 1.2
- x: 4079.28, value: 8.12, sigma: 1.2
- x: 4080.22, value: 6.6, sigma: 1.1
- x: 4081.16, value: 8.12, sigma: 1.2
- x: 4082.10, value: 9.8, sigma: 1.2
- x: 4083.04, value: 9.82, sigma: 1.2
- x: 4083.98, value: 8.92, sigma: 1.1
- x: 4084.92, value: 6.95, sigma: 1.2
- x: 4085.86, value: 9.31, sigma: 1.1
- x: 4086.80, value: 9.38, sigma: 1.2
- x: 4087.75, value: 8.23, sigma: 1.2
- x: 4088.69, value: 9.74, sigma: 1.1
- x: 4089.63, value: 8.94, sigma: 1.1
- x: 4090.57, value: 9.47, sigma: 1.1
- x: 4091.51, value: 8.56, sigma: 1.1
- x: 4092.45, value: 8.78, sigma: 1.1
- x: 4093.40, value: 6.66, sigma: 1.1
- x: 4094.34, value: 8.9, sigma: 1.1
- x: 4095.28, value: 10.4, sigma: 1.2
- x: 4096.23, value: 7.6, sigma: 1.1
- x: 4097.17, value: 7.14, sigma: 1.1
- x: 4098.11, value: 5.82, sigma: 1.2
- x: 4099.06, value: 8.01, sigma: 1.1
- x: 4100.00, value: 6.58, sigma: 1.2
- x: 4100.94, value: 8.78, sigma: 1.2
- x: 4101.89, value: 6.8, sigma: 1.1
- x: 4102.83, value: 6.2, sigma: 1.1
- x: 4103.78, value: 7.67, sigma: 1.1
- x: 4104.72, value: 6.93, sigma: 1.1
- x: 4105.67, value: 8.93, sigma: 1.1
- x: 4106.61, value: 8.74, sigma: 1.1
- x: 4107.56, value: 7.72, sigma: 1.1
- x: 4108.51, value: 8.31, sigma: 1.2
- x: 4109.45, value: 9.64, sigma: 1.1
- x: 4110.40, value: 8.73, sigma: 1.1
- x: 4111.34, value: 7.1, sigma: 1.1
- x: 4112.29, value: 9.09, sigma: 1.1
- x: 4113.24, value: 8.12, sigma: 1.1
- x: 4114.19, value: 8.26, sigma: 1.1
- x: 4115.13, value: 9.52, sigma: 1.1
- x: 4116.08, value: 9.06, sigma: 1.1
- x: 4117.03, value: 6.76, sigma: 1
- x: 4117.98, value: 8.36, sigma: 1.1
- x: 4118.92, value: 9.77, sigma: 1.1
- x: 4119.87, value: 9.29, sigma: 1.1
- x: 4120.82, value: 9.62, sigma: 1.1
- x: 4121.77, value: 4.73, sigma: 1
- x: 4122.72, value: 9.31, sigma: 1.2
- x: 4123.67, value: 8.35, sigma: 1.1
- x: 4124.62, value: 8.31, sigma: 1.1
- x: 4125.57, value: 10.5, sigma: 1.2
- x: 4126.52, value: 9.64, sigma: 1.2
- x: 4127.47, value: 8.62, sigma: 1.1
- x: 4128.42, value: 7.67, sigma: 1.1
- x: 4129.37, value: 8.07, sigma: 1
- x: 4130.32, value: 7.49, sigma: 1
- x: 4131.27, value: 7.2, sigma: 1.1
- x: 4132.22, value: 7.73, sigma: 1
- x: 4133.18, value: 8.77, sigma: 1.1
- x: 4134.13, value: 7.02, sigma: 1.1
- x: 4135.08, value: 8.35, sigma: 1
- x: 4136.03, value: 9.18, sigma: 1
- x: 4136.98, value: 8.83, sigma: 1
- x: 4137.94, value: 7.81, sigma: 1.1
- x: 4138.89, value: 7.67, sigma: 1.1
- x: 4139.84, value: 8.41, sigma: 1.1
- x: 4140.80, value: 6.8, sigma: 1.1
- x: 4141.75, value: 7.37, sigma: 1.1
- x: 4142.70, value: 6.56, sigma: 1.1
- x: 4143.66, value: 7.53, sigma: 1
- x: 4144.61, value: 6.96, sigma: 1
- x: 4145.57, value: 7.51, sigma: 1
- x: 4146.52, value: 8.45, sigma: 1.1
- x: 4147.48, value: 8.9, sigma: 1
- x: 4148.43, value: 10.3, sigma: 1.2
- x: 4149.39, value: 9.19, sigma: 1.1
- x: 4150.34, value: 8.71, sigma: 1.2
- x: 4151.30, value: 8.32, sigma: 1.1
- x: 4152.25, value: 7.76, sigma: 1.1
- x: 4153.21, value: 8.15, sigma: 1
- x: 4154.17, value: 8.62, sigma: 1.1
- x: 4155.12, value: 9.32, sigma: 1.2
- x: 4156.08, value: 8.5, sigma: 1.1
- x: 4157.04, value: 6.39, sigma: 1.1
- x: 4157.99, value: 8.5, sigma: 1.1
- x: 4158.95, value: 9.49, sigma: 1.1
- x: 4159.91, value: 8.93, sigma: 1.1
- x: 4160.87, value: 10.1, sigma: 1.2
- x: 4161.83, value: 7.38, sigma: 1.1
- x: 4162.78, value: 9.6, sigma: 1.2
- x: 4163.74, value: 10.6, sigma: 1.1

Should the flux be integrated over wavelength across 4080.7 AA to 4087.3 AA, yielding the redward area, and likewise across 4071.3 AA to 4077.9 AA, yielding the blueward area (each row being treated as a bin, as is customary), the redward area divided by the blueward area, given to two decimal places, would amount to 1.16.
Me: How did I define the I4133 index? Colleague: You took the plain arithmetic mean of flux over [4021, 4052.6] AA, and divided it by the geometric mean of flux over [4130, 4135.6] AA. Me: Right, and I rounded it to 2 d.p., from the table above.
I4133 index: 1.09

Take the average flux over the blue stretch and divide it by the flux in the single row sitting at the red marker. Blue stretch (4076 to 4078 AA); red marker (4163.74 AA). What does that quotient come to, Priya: 0.7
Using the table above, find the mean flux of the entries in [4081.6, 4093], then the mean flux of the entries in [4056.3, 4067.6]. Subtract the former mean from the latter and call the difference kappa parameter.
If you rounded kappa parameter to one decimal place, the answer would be -0.7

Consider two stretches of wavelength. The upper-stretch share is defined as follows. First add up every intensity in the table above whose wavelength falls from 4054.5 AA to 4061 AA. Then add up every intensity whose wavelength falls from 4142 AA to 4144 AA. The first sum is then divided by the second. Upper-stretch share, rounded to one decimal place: 3.7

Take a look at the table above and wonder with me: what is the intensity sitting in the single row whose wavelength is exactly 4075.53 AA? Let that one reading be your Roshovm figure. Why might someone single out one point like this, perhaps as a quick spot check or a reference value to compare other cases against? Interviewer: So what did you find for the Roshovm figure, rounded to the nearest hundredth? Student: 7.73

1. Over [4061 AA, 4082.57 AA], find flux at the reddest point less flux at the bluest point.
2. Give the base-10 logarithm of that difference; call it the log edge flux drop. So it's 0.41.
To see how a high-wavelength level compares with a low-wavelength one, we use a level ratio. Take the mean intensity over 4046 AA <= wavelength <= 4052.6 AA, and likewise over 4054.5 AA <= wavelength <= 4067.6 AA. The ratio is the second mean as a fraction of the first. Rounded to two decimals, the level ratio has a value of 1.00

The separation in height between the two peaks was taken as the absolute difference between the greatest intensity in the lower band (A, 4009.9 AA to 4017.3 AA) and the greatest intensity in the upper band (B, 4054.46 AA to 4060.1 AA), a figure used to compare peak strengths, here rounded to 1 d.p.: 3.3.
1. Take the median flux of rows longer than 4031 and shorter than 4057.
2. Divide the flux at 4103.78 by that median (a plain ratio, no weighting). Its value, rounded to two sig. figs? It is 0.90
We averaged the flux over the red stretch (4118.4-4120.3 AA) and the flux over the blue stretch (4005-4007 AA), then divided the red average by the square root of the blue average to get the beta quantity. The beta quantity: 3.48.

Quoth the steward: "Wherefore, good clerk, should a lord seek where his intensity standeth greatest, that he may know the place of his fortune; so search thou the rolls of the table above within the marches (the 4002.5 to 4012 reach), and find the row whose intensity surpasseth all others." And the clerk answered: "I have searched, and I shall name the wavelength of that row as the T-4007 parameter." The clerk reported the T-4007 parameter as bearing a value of 4010.36 AA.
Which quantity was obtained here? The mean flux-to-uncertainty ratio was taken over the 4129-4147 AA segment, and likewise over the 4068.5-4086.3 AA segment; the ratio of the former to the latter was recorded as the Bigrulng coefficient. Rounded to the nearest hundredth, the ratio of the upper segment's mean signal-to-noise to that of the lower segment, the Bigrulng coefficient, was 1.06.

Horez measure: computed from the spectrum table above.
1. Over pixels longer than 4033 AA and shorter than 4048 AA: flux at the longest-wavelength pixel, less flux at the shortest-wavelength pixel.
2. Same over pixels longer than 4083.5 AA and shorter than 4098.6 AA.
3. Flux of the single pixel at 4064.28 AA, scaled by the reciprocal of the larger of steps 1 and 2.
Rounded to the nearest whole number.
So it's -22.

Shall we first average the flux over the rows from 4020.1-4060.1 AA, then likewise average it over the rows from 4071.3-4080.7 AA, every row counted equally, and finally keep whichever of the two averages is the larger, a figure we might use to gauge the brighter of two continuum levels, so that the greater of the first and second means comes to 8.32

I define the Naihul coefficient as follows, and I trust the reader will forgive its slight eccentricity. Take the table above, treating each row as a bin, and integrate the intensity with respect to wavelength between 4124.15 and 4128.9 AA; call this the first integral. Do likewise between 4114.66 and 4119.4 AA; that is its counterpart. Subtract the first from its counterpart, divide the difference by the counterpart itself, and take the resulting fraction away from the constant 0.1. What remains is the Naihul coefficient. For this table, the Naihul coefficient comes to 0.13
